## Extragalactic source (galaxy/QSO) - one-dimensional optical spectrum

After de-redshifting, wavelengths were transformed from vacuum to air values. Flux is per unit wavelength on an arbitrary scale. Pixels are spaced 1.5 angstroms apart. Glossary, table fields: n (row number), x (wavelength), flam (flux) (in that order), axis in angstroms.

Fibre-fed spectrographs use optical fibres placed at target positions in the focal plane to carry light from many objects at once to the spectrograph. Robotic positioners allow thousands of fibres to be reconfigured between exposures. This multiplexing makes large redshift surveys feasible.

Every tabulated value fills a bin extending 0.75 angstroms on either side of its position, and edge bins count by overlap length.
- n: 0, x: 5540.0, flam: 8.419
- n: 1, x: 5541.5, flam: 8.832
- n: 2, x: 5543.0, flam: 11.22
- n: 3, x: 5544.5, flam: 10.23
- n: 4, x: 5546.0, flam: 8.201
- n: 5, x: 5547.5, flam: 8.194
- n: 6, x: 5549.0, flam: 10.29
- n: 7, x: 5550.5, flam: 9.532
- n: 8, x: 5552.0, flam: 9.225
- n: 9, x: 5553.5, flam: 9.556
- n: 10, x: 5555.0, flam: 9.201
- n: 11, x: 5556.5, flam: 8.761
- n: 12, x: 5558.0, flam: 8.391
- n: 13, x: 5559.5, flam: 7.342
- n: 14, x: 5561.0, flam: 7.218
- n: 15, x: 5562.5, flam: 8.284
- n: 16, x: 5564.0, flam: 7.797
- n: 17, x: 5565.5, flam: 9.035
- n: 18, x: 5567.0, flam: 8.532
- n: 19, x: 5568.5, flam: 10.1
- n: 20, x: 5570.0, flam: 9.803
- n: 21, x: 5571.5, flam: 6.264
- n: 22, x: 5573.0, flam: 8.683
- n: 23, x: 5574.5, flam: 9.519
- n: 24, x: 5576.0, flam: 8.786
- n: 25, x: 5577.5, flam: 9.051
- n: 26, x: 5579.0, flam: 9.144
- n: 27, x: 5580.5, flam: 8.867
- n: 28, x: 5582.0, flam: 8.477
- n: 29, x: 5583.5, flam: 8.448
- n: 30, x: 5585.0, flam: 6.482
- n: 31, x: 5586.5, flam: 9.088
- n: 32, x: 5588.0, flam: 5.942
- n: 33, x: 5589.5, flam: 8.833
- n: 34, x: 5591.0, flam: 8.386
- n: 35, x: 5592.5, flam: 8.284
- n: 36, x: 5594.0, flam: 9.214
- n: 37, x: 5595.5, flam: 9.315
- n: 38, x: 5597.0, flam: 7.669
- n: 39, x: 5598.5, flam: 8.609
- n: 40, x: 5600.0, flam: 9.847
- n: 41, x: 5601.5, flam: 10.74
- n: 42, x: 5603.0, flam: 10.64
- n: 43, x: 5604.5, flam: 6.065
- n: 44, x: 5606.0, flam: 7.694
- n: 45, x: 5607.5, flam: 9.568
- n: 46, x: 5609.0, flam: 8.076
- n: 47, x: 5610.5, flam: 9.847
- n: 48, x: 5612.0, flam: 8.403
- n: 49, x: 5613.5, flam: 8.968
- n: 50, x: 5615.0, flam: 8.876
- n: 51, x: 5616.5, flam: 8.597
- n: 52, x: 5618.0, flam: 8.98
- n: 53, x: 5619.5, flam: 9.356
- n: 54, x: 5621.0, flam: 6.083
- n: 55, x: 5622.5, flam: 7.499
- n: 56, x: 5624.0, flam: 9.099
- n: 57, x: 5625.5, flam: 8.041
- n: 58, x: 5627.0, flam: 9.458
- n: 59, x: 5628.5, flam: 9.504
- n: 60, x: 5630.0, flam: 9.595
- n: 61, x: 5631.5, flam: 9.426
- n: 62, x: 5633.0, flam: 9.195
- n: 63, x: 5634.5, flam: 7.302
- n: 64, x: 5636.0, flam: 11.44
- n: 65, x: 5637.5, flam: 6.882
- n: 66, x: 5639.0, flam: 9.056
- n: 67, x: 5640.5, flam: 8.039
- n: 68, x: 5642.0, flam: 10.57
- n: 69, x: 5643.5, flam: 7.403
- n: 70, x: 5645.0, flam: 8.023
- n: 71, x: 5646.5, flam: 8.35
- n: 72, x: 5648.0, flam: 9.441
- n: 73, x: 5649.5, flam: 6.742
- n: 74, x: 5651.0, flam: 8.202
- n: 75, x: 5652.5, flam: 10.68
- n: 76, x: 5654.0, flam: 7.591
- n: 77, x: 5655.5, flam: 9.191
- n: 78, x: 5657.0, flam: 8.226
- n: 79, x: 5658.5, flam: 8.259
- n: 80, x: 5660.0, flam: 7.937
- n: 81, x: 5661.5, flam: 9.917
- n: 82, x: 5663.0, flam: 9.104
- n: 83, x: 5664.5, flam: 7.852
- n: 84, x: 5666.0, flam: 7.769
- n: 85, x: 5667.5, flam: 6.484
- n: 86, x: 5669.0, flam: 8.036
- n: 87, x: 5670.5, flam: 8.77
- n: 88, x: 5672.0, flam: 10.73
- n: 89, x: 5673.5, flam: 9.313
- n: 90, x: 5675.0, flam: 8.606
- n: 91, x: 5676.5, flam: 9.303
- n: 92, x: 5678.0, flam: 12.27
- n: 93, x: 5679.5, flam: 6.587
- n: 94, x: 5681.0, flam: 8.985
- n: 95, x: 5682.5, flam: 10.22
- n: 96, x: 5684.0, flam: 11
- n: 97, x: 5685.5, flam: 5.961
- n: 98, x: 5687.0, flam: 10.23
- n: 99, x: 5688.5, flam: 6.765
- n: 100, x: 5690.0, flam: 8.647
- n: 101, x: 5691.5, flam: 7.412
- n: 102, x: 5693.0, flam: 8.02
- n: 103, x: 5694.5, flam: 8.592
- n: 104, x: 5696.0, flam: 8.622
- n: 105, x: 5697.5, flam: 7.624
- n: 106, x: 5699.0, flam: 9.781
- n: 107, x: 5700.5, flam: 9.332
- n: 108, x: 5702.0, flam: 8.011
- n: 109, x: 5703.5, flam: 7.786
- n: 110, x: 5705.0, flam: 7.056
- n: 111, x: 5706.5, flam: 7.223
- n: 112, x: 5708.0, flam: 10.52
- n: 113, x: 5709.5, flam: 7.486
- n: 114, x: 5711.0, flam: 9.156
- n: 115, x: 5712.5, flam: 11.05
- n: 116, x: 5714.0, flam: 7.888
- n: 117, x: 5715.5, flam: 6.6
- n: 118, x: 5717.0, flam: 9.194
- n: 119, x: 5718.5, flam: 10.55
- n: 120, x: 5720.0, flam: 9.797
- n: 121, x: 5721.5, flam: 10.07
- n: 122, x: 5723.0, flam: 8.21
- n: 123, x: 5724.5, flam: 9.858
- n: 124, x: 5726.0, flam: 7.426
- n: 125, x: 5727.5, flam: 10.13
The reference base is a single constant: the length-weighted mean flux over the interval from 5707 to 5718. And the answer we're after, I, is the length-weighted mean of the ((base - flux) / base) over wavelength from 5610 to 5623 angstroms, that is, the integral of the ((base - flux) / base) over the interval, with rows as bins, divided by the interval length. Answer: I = 0.038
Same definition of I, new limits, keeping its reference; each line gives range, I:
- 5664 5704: 0.024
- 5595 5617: -0.002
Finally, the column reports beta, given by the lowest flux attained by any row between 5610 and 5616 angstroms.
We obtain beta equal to 8.403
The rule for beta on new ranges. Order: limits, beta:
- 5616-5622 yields 6.083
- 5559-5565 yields 7.218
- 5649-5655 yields 6.742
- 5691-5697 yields 7.412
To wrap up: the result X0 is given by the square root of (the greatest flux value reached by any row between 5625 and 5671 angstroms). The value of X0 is 3.38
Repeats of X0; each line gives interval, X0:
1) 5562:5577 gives 3.18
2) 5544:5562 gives 3.21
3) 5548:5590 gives 3.21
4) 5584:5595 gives 3.04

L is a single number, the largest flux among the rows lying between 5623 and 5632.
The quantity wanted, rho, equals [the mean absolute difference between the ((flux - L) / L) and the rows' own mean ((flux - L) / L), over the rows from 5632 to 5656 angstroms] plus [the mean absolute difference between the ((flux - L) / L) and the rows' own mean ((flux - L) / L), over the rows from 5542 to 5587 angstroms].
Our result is 0.203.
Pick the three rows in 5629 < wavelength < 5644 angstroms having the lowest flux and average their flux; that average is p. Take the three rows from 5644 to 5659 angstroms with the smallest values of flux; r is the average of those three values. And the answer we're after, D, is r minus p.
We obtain 0.3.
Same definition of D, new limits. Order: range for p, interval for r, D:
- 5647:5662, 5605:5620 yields 0.6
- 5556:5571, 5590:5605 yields -0.1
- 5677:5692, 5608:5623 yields 0.8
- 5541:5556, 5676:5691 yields -2.0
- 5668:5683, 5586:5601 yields -0.4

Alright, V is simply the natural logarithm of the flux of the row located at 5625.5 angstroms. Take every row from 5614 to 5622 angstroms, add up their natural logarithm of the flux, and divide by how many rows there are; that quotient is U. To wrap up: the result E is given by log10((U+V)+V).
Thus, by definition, 0.798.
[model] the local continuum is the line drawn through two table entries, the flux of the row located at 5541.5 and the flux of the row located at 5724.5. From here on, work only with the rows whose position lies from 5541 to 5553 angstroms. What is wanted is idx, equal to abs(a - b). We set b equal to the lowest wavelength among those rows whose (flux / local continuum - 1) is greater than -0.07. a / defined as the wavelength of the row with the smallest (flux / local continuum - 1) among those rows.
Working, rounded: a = 5547.5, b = 5541.5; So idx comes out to 6.0 angstroms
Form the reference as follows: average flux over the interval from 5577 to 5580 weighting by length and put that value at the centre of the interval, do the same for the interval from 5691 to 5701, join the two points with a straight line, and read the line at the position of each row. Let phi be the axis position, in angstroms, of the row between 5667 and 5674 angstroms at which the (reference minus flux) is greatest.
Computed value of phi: 5667.5 angstroms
